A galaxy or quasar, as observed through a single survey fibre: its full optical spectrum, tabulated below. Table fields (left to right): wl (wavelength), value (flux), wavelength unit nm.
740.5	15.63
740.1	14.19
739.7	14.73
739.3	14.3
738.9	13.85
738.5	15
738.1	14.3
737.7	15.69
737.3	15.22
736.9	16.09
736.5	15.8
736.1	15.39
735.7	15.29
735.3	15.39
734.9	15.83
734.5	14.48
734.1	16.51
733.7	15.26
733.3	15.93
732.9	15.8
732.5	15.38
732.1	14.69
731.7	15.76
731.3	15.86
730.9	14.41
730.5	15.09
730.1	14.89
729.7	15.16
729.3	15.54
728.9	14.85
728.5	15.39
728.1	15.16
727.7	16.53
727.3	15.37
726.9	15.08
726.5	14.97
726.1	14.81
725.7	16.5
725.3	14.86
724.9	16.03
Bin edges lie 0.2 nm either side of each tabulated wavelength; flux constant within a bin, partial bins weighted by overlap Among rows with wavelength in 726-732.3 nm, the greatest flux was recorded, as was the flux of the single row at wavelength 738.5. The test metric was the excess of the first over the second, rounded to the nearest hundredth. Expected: 1.53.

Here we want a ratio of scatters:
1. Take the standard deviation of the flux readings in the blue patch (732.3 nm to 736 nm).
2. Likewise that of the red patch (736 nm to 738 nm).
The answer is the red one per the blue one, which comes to 0.6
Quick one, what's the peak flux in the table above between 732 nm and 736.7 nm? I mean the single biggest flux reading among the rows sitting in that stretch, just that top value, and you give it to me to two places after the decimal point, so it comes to 16.51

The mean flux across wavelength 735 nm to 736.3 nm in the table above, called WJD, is 15.4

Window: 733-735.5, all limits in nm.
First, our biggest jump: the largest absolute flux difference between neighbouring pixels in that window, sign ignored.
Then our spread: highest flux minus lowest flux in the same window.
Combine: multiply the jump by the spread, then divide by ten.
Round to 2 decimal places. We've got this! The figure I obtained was 0.41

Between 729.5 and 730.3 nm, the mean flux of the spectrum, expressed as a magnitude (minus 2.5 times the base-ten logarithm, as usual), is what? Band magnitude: -2.94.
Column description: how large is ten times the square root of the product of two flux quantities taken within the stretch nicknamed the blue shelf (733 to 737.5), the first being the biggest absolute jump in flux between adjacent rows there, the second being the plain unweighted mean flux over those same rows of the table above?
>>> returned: 56.2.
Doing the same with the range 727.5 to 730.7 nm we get 45.8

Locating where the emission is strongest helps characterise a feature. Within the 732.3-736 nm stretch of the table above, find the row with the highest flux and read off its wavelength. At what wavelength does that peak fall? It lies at 734.1 nm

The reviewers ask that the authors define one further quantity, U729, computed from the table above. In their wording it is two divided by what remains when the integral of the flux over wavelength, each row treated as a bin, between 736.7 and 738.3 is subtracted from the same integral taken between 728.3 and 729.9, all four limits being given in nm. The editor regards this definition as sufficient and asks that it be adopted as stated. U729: -14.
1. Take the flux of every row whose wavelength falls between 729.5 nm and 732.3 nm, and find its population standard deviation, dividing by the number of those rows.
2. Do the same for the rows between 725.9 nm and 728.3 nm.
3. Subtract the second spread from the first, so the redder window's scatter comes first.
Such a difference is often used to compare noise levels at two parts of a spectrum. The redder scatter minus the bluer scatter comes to -0.07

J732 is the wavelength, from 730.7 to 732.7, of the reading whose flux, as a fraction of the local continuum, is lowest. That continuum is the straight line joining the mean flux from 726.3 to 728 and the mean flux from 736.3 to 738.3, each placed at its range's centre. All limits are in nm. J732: 730.9 nm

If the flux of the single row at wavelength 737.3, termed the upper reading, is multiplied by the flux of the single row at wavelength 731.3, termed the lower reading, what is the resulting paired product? 241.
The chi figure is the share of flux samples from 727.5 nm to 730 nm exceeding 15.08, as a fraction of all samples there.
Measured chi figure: 0.83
